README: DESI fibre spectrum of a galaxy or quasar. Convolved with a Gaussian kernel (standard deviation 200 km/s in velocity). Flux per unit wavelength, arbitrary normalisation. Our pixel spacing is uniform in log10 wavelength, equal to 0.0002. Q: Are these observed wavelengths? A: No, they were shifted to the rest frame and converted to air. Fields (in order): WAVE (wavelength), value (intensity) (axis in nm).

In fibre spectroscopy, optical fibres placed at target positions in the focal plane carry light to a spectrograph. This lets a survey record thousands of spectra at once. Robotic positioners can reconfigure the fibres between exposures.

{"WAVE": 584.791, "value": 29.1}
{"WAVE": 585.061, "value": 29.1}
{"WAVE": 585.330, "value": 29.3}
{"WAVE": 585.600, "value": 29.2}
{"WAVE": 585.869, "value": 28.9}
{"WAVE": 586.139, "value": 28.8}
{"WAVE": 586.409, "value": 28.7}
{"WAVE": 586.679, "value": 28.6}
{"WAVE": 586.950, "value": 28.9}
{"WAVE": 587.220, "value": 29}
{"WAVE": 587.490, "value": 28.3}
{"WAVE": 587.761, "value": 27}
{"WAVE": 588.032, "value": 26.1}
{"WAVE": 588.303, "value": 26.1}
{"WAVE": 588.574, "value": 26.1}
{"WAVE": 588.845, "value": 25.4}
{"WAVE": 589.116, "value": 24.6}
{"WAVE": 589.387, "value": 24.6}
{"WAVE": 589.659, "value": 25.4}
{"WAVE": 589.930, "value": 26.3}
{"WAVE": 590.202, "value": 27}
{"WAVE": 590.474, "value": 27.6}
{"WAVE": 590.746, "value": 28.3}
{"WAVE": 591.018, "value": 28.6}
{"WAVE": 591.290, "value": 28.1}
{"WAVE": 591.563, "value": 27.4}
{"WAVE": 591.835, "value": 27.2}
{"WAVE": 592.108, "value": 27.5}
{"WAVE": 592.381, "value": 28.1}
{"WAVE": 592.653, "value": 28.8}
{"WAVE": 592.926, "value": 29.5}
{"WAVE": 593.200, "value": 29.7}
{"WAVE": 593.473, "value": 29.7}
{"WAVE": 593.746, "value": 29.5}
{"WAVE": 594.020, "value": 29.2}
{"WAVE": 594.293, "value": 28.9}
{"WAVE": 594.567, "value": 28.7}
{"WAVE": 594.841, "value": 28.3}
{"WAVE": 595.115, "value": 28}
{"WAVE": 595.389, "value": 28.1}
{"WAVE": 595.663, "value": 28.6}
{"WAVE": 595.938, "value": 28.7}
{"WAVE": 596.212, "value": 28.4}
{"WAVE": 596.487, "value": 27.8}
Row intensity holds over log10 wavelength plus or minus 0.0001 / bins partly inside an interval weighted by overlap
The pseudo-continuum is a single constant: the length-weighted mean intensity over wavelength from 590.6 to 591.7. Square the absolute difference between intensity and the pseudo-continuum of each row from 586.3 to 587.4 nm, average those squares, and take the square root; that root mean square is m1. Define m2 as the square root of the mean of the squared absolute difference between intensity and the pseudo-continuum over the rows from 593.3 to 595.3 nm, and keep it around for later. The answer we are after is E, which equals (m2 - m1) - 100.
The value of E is -100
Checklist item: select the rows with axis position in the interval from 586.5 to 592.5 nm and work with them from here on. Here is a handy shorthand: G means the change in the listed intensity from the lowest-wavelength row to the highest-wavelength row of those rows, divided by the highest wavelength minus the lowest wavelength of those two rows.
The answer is -0.1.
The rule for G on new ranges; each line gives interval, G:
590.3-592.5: 0.3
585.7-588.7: -1.0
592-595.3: 0.2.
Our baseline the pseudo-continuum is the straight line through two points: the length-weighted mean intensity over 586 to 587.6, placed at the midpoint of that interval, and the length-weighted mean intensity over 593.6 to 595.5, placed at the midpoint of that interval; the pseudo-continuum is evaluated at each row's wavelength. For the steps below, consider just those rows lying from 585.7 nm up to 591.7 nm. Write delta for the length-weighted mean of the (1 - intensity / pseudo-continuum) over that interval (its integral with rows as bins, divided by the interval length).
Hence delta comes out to 0.050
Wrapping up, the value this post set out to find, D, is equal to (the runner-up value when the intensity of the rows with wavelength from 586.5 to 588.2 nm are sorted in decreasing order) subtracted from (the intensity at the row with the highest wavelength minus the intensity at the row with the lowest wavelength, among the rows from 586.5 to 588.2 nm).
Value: -31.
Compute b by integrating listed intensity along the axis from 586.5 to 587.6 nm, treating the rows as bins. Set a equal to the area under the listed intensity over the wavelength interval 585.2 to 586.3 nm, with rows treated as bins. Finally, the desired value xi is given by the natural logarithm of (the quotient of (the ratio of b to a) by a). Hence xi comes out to -3.48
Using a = 32.0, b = 31.6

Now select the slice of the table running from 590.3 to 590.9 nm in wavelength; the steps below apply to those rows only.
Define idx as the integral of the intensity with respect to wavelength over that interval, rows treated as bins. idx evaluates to 17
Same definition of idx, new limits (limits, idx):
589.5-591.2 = 46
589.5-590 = 13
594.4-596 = 45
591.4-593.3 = 54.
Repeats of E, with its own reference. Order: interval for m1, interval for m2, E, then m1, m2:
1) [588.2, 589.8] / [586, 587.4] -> -102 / 2.8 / 0.72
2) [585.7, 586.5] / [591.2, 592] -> -100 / 0.7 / 0.66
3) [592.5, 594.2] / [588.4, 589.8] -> -98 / 1.3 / 2.93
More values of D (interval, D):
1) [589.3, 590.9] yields -24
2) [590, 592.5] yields -27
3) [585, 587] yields -29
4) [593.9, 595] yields -30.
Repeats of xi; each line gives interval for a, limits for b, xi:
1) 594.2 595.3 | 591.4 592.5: -3.48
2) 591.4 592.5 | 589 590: -3.60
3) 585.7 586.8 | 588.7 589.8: -3.59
